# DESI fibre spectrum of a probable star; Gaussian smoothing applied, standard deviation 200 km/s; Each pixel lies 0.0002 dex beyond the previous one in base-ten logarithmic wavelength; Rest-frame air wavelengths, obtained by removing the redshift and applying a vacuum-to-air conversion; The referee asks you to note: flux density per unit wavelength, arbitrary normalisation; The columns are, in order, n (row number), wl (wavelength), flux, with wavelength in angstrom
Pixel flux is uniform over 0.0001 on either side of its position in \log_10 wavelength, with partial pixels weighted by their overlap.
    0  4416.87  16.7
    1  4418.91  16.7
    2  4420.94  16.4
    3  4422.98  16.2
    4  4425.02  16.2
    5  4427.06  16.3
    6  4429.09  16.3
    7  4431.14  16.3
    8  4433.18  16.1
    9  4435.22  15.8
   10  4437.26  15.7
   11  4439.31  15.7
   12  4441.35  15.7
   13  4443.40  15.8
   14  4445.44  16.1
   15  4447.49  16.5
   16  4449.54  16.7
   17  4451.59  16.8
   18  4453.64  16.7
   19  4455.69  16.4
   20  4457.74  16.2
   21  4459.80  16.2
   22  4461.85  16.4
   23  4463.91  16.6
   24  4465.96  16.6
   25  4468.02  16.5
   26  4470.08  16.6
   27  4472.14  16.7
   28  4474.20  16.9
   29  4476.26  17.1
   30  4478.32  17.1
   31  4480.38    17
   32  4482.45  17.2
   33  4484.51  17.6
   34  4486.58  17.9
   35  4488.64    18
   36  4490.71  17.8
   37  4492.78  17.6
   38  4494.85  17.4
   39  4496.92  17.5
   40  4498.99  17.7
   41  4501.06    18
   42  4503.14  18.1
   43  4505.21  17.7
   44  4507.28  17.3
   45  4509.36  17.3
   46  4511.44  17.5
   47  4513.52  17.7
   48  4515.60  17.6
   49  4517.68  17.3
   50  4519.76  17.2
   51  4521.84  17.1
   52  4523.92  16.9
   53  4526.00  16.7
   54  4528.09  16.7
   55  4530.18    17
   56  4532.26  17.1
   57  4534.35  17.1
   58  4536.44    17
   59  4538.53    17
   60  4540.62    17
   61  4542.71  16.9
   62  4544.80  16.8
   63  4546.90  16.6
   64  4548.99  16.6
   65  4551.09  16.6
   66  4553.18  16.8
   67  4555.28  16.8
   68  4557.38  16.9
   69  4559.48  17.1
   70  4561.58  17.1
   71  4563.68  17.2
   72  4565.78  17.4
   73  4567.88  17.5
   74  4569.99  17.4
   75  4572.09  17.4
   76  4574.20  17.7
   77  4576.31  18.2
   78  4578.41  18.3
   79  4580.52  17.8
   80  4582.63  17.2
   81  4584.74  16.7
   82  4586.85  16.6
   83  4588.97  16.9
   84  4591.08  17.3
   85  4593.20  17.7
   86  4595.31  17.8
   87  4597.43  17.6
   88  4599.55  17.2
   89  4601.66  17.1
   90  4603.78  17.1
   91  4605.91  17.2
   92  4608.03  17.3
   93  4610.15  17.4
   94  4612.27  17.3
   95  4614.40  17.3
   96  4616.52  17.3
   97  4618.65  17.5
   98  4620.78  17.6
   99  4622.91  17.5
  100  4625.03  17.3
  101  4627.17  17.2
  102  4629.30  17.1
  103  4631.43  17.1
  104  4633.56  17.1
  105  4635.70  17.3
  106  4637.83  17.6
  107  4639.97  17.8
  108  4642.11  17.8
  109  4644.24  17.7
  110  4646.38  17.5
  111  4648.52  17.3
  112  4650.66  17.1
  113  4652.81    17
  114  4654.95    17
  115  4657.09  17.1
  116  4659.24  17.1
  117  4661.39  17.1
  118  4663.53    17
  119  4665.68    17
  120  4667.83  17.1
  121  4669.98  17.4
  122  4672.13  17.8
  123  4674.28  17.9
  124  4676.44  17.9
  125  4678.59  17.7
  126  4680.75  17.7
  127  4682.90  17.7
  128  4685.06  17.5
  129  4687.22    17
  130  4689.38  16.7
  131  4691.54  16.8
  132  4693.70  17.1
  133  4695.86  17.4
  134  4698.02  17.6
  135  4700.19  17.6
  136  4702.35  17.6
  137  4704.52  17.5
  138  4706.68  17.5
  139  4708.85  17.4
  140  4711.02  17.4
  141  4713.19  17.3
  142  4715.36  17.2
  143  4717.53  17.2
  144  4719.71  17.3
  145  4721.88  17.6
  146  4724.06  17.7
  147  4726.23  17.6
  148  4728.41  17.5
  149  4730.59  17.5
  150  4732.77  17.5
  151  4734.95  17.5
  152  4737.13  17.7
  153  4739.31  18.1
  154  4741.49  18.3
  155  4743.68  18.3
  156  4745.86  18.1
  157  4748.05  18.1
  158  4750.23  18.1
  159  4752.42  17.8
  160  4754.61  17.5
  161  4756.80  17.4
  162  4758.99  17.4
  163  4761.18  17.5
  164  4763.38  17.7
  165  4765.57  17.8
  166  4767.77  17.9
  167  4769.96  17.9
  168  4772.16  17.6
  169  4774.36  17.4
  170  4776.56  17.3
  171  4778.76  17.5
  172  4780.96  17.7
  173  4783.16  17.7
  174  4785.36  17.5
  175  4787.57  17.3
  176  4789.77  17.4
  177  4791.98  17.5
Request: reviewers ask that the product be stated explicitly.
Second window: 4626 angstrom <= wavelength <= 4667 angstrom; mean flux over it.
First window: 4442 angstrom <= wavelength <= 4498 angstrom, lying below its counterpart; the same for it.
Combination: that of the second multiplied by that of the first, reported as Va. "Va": 291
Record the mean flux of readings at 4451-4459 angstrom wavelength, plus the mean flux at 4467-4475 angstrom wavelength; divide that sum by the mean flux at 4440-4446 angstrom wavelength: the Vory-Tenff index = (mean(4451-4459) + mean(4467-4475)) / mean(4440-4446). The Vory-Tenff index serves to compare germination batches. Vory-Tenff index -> 2.09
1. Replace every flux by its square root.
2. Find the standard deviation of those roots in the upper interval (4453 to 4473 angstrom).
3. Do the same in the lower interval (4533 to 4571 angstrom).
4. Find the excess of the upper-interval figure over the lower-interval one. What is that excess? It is -0.010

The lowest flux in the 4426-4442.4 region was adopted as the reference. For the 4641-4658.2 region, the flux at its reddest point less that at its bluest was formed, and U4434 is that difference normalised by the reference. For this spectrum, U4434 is -0.04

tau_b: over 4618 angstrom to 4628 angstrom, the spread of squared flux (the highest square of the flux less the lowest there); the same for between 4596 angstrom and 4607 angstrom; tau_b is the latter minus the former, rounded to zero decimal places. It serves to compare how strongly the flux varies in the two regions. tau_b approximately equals 3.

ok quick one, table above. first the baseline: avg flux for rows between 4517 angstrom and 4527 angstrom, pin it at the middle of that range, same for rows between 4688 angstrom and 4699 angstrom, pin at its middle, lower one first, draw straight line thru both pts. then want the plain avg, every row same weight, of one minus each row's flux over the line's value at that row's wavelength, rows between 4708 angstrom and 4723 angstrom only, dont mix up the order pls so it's -0.012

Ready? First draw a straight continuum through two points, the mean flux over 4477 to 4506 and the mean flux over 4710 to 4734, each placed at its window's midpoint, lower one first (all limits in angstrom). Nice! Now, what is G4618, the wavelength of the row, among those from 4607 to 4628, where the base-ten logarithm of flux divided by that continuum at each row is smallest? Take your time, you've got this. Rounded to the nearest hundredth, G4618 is 4627.17 angstrom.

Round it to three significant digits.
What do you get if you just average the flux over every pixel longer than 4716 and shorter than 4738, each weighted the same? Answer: 17.5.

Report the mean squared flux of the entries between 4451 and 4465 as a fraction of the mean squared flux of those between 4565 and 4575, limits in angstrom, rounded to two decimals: 0.89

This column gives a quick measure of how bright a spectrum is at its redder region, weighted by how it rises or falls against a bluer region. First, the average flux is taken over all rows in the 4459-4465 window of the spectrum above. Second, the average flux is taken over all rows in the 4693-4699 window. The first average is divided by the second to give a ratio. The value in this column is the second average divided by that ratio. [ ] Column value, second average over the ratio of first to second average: 18.4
